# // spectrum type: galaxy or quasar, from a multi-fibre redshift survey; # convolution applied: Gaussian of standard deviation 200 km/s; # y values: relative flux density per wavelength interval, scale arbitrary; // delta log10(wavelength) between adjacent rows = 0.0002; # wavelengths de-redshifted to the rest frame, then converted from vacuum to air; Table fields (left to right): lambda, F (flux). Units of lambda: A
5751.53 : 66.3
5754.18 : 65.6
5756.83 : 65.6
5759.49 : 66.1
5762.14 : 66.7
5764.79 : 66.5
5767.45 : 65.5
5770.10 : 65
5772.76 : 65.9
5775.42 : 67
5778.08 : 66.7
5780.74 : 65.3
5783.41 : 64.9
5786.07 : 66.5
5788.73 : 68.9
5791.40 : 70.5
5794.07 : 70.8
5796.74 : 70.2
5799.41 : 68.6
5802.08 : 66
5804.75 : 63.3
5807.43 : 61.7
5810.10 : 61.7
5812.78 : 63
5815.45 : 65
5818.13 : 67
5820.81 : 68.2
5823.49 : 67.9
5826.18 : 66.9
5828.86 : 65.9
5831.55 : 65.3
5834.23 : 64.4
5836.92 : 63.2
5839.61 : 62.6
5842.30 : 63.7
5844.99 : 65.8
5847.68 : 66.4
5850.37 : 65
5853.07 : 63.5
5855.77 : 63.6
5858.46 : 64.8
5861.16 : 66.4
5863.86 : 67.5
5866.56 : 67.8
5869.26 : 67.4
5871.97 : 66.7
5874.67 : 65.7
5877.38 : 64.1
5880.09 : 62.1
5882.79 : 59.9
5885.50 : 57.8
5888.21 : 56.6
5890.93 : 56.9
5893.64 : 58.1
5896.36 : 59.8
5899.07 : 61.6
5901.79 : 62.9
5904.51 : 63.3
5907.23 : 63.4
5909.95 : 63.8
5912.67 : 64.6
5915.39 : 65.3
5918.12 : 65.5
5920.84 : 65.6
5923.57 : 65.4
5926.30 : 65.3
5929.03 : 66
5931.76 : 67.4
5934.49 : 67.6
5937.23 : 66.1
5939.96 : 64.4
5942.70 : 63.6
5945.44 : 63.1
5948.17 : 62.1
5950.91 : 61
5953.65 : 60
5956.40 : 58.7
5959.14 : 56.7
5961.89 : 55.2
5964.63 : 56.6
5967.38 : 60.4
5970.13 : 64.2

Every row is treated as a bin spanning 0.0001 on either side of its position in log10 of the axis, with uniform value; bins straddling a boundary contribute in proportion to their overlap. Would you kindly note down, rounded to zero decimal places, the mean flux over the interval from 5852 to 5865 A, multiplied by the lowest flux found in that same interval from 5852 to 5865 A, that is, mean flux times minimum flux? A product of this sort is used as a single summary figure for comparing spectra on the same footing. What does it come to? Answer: 4138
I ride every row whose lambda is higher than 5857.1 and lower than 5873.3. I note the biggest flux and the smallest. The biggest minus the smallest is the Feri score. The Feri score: 3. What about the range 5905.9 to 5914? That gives 1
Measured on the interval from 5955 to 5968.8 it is 5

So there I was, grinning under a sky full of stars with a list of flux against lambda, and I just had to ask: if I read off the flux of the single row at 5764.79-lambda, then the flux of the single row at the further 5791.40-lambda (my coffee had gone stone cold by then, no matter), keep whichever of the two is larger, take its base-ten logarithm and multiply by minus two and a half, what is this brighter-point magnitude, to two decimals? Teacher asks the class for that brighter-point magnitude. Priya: -4.62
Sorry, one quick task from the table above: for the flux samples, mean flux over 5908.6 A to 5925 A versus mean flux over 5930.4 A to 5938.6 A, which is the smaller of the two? 65.0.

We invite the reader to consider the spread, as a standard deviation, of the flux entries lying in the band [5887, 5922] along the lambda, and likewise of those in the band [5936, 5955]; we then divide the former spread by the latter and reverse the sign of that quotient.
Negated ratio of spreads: -1.6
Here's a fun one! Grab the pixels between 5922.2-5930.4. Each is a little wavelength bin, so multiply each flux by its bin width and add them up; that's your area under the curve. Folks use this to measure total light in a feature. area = 537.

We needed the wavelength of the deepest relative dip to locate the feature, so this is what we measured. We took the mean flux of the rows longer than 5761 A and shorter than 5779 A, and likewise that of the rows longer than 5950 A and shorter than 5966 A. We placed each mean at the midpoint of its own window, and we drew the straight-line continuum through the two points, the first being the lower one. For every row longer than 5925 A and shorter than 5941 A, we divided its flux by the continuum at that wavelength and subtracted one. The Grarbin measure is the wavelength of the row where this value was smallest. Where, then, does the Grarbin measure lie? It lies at 5939.96 A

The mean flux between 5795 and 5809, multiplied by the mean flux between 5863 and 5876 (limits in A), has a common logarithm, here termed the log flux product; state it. 3.65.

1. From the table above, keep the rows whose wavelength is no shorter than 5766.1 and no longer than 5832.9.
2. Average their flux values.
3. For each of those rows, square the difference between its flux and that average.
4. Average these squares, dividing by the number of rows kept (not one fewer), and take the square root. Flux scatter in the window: 2.40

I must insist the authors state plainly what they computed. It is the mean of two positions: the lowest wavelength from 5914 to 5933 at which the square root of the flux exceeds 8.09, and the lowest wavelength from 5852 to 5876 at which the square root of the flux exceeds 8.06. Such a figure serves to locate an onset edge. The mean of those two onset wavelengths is 5889.6 A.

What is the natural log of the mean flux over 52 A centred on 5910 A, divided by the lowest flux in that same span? 0.107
